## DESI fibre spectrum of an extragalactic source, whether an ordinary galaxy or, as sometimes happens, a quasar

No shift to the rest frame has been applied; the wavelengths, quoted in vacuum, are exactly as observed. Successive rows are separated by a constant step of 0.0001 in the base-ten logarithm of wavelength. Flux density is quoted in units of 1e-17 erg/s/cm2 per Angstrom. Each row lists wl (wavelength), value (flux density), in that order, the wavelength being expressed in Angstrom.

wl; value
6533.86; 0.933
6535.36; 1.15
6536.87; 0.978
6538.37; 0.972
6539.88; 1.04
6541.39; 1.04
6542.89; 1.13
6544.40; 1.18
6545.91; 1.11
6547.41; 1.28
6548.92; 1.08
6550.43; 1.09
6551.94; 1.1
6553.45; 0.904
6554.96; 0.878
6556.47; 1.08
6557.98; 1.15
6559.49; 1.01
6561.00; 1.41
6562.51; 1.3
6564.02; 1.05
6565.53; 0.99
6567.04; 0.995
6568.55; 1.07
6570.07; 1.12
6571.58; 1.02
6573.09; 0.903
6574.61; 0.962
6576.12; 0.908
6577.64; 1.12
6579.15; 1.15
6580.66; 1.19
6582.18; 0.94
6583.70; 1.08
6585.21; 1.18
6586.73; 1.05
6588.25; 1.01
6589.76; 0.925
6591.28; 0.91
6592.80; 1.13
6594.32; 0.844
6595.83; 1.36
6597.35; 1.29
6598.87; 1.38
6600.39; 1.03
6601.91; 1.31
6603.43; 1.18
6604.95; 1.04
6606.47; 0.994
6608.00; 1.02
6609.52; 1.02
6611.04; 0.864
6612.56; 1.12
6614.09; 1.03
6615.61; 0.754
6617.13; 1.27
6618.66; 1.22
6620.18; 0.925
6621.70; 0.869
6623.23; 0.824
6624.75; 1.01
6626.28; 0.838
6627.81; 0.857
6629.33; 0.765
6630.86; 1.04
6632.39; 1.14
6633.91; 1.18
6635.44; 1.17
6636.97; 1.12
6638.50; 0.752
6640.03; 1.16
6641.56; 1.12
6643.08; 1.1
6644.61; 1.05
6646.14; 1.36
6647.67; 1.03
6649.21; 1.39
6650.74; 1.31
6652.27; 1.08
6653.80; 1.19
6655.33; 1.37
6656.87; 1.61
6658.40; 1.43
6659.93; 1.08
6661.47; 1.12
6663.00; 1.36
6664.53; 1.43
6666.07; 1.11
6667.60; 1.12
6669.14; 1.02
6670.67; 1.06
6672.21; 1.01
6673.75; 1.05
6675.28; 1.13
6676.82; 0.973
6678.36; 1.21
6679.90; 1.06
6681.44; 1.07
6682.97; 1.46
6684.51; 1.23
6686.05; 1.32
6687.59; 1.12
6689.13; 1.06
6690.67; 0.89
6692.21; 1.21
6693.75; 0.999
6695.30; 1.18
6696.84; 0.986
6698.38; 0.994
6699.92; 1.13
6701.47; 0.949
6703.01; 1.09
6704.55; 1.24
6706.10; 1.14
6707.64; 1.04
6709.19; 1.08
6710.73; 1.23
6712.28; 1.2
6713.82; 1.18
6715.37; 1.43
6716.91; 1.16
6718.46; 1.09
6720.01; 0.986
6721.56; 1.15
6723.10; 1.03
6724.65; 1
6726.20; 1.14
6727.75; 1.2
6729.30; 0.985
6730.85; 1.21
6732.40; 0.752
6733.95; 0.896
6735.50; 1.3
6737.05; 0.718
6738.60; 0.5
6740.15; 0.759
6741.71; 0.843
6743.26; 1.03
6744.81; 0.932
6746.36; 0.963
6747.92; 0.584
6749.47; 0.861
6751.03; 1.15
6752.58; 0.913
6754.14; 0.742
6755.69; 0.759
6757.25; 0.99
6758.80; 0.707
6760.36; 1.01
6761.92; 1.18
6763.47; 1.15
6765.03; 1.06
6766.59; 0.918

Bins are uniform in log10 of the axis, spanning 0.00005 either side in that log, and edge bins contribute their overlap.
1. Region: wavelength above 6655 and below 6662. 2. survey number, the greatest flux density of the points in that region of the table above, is 1.61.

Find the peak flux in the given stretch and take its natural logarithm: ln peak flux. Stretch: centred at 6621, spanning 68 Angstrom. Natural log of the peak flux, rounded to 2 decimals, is 0.33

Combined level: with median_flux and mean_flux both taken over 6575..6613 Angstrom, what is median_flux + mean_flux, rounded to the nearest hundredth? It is 2.13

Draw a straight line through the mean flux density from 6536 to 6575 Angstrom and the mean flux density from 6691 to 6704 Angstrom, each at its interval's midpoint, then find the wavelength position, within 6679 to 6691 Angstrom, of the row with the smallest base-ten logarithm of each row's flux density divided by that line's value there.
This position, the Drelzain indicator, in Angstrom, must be 6690.67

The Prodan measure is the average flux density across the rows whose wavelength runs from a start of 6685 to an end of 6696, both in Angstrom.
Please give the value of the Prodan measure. 1.11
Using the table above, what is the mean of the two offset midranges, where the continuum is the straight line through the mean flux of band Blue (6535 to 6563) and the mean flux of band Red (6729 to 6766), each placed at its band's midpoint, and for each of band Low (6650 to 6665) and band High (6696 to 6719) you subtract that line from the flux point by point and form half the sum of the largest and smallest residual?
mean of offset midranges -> 0.29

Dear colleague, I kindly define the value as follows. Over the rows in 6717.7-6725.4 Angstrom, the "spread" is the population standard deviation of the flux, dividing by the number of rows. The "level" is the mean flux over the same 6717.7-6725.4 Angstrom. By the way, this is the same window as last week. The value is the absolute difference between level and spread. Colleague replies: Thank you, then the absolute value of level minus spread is 0.99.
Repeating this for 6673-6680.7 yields 1.00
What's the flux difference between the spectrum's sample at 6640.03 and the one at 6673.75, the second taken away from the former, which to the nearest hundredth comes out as 0.11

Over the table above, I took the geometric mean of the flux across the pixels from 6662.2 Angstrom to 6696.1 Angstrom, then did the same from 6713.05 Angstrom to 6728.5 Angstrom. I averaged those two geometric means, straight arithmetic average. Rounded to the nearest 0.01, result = 1.13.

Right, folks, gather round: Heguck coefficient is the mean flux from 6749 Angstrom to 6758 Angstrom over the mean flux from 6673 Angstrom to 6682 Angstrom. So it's 0.83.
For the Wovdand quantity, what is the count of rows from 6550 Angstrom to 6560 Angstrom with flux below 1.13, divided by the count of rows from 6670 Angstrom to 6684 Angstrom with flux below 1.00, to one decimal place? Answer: 6.0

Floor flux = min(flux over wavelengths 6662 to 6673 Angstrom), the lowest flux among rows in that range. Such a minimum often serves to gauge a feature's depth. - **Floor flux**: 1.01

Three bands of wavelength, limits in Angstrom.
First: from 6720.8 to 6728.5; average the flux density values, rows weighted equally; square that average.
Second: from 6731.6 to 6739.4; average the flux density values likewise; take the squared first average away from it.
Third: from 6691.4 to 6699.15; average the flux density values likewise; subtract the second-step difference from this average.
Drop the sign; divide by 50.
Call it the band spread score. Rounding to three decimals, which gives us 0.029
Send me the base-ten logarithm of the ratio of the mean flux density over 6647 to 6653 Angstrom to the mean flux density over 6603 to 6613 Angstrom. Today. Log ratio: 0.07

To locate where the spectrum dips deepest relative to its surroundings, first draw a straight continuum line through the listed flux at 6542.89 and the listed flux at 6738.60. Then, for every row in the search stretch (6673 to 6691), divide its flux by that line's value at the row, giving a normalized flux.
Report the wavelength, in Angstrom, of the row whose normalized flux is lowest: 6690.67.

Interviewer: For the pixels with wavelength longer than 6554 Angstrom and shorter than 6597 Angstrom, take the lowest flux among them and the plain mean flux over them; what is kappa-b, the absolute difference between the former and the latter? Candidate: 0.22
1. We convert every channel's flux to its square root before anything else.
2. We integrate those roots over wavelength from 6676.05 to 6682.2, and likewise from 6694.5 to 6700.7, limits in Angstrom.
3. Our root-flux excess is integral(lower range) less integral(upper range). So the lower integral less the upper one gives 0.0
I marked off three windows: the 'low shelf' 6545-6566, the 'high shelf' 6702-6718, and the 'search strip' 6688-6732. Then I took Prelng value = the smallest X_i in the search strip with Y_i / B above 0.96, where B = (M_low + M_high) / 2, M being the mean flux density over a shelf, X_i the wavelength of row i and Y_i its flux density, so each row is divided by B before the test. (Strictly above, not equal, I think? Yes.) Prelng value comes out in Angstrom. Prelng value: 6692.21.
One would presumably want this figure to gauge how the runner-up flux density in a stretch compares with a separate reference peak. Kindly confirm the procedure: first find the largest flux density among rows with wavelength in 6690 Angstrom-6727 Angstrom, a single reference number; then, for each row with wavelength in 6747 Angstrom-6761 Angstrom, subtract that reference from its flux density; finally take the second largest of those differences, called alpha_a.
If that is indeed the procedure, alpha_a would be -0.42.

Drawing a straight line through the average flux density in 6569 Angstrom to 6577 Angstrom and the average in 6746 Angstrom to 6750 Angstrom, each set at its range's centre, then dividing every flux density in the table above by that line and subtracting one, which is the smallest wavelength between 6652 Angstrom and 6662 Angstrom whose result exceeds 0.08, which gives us 6652.27 Angstrom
